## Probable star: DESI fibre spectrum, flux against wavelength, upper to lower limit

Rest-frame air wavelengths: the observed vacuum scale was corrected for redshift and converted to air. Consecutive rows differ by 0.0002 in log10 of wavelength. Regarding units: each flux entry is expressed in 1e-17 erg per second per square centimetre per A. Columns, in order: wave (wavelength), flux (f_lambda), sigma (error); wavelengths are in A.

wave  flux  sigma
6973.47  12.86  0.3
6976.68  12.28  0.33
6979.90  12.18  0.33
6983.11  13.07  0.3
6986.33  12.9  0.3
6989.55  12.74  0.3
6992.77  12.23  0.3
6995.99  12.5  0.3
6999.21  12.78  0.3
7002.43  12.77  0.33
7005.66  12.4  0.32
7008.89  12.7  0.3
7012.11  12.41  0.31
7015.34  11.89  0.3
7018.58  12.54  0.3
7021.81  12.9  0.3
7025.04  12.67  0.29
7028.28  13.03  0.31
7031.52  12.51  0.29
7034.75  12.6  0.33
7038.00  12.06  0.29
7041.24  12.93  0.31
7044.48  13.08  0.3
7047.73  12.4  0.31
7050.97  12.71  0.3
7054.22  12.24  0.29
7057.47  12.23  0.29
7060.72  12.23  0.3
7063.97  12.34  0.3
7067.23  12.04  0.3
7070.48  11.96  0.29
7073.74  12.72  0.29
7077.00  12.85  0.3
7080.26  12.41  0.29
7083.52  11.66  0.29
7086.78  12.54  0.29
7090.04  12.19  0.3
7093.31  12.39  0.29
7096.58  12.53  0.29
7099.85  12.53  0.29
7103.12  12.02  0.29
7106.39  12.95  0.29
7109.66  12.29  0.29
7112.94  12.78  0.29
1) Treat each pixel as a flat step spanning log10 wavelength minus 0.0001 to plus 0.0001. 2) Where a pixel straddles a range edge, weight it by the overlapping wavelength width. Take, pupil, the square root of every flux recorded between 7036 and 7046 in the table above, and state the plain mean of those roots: 3.56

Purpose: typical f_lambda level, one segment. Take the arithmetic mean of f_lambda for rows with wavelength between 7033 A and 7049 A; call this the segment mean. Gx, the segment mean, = 12.6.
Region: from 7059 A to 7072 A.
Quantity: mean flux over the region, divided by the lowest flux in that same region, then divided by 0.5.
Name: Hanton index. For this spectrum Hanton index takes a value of 2.031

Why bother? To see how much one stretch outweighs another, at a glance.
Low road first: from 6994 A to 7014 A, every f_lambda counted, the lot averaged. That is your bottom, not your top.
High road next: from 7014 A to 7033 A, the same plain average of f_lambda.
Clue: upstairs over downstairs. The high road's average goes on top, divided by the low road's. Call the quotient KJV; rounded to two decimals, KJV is 1.00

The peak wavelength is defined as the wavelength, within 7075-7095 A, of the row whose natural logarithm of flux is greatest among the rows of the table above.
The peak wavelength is 7077.00 A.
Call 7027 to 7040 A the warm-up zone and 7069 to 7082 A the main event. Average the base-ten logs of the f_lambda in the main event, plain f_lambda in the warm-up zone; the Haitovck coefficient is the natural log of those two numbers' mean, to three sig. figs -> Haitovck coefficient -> 1.92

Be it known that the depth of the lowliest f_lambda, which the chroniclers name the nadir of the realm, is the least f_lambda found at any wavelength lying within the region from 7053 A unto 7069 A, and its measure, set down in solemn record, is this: 12.04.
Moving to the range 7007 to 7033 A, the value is 11.89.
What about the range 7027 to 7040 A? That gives 12.06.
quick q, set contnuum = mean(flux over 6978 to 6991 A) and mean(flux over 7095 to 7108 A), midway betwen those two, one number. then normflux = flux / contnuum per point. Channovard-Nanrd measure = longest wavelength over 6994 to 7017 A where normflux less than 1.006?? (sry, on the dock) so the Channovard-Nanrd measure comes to 7015.34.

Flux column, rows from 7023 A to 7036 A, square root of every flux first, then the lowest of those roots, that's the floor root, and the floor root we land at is 3.54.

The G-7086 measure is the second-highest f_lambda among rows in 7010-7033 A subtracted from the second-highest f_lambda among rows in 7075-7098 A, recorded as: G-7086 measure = -0.36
